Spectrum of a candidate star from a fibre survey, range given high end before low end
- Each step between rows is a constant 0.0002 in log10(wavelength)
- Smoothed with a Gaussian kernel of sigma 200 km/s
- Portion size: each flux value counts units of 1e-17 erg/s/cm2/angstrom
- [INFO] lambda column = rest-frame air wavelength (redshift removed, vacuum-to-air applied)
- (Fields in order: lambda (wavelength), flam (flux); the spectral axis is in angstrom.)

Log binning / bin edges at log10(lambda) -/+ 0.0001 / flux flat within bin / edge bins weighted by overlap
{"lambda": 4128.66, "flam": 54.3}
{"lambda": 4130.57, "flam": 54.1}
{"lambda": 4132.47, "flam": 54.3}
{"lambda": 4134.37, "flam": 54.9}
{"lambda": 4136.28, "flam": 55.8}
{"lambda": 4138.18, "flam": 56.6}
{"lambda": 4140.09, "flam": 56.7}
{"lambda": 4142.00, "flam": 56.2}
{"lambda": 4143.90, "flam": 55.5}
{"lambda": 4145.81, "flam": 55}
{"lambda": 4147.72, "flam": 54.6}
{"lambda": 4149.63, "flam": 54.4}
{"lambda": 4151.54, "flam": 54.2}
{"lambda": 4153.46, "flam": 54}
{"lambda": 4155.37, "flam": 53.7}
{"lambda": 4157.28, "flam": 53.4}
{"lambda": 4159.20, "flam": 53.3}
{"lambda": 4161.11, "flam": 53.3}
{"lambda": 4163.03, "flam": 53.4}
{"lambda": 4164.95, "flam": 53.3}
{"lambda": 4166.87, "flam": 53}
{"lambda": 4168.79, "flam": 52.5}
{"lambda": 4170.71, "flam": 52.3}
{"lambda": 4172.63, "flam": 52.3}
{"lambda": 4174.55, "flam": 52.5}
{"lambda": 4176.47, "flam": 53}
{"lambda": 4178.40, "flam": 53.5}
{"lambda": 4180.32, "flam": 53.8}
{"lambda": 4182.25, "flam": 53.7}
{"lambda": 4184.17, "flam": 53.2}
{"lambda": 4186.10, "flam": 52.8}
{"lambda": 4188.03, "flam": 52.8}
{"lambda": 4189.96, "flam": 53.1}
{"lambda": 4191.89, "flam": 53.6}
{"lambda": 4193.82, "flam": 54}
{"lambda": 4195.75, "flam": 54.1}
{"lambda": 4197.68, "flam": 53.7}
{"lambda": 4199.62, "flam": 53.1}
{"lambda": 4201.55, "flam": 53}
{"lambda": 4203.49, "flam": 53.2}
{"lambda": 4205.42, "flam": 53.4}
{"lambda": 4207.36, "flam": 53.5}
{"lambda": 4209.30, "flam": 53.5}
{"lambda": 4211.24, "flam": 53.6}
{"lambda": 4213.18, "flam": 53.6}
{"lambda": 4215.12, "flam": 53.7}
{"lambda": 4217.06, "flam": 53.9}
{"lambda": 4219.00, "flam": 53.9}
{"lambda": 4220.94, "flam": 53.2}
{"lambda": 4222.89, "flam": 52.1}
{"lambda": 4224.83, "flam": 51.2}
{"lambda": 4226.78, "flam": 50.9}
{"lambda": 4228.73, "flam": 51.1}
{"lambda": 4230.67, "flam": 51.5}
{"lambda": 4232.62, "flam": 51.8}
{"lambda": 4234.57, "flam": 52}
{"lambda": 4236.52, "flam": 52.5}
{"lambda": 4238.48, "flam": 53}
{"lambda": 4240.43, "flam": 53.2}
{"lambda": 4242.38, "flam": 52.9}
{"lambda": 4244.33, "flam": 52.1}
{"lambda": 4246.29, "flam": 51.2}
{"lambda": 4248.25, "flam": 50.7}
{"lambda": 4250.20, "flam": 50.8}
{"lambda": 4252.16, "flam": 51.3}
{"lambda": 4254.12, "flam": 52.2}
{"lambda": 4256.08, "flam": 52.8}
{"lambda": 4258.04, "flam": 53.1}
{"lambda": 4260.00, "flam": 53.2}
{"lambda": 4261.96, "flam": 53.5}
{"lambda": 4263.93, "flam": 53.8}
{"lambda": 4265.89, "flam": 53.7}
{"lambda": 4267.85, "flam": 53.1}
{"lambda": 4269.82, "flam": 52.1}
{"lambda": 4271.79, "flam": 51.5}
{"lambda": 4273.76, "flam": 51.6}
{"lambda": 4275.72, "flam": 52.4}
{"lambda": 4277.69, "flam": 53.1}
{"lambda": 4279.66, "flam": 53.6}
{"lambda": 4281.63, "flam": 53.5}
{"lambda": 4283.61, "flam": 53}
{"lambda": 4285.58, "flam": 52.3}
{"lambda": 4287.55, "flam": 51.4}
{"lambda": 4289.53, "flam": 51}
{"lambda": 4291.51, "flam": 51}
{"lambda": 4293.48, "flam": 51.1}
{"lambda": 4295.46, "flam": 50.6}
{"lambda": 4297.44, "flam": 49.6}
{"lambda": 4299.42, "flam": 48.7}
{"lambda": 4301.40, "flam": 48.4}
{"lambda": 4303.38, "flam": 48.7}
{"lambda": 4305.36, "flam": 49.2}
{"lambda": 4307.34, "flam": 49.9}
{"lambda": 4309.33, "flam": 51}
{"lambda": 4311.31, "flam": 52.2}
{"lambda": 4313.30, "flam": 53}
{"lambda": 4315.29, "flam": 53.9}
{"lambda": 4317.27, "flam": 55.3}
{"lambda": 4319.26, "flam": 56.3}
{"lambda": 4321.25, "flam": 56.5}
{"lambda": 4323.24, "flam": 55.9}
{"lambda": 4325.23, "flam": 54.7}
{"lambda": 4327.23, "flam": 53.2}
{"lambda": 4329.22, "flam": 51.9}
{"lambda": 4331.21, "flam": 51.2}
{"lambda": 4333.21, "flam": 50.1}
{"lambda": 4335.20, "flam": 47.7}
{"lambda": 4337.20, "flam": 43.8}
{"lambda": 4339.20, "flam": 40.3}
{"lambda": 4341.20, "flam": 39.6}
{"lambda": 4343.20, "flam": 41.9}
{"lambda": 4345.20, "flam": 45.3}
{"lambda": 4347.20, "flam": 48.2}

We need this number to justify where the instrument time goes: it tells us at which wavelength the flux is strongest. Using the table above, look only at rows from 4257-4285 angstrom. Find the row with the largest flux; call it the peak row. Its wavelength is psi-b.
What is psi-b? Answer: 4263.93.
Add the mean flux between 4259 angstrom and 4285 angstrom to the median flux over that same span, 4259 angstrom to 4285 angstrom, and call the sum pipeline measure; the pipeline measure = 106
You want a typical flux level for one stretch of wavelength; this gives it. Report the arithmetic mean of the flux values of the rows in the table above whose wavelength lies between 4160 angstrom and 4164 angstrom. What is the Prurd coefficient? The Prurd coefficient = 53.3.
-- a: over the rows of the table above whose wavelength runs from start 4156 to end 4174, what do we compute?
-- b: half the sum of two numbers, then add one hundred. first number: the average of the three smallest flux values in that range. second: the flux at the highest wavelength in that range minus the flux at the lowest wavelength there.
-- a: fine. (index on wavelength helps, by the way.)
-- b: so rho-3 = 126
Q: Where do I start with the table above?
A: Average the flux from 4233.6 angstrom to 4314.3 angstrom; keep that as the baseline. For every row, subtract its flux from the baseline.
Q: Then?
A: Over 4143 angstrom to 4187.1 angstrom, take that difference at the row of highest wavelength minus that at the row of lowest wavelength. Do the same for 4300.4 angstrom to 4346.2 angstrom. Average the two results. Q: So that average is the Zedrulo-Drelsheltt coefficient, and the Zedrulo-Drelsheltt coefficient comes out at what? 3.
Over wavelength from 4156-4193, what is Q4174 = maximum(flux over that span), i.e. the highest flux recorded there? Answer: 53.8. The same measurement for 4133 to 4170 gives 56.7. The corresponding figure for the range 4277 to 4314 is 53.6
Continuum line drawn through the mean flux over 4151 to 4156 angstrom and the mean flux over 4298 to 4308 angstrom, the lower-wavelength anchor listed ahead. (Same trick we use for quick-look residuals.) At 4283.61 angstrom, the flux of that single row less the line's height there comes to 3.4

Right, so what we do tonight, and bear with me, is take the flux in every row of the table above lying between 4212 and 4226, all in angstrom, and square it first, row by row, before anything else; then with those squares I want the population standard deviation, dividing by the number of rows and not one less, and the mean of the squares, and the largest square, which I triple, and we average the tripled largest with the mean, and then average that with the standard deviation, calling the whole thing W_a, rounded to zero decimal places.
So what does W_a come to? 2934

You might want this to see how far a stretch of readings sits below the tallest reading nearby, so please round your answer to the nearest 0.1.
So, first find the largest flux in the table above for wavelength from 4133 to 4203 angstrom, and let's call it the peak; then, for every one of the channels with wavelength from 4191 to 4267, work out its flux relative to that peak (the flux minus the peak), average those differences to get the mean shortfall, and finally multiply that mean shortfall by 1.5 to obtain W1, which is -5.9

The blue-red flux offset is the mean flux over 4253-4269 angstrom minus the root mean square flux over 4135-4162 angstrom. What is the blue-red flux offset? -1.6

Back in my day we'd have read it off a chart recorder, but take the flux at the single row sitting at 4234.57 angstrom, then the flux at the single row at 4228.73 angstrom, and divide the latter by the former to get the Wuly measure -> 0.98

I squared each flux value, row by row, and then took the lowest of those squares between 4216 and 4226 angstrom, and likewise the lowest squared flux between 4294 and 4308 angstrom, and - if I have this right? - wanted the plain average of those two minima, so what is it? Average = 2482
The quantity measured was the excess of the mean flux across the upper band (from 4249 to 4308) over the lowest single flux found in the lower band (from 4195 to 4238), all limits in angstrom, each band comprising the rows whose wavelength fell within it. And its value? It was 0.8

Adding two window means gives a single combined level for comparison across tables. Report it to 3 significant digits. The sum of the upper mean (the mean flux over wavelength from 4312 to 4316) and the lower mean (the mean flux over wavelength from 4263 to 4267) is 107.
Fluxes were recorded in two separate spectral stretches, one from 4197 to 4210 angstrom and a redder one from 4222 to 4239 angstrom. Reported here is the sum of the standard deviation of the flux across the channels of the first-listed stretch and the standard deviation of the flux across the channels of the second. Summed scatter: 0.9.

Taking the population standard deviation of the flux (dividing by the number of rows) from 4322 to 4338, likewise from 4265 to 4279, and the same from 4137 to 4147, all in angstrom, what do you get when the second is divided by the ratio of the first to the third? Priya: 0.14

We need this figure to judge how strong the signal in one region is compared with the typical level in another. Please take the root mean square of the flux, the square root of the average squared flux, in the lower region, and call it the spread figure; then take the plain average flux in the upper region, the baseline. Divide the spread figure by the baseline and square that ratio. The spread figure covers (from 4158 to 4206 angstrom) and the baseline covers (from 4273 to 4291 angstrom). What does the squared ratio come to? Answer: 1.03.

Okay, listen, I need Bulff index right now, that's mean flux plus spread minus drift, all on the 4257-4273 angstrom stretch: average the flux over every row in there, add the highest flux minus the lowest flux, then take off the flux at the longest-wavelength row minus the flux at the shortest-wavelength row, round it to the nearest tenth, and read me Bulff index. 56.9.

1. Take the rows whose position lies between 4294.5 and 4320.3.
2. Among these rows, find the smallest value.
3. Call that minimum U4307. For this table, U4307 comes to 48.4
